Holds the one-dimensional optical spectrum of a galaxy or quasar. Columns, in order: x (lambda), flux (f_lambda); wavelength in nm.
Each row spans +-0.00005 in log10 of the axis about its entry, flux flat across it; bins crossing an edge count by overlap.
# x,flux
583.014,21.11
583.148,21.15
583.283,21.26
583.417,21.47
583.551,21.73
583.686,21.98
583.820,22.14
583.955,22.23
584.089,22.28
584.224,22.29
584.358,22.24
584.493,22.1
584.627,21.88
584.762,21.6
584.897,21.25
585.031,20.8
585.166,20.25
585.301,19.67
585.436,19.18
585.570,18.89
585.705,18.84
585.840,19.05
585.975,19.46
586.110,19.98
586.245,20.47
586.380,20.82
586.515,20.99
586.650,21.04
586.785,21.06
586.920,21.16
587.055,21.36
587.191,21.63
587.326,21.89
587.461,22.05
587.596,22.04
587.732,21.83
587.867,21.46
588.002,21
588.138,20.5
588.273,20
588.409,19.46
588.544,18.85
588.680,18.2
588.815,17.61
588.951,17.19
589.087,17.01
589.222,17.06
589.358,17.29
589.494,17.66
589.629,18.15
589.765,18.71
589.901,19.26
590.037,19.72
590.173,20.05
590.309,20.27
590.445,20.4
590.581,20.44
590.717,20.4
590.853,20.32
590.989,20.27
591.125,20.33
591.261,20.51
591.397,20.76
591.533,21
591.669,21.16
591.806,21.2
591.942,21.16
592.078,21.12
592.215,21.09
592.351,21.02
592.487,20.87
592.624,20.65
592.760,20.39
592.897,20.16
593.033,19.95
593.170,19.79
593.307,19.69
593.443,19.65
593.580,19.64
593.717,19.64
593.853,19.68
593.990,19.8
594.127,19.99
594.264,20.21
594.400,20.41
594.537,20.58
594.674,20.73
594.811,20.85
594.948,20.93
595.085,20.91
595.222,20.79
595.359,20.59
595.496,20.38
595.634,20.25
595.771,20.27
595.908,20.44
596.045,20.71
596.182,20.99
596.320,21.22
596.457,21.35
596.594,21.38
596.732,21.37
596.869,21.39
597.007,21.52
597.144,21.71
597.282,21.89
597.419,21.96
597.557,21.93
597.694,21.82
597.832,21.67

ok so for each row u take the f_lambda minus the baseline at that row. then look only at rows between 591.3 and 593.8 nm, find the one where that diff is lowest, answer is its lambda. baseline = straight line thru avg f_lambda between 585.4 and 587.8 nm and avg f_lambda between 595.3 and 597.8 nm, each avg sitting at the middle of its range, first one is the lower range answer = 593.717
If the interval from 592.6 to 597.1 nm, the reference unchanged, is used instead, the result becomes 593.717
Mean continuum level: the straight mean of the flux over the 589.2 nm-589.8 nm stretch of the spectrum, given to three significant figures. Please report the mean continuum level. 17.8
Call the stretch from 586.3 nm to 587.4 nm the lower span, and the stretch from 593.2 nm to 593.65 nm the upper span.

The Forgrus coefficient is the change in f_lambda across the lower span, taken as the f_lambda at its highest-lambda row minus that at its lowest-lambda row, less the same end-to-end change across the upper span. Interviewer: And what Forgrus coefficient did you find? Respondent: 1.1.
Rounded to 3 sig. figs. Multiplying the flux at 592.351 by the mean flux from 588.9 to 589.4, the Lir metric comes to 360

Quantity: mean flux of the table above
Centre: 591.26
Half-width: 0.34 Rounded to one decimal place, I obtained 20.6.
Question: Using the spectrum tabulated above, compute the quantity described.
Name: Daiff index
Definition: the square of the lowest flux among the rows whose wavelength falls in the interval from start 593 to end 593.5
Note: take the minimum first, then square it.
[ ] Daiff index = 386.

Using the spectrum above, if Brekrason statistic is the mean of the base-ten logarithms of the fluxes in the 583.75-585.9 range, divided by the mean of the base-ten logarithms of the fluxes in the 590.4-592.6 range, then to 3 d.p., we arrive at 1.002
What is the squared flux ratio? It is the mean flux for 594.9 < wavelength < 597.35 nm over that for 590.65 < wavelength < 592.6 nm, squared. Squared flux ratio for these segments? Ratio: 1.02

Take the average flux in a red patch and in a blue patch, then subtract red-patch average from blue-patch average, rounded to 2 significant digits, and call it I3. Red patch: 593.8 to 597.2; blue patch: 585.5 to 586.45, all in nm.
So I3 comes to -1.1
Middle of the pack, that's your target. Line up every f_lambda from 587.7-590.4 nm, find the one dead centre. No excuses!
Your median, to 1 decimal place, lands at 19.1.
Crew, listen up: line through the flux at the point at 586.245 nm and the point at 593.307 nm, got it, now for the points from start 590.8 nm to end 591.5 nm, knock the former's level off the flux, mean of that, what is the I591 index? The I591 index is 0.5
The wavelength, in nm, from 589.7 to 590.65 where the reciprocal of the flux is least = 590.581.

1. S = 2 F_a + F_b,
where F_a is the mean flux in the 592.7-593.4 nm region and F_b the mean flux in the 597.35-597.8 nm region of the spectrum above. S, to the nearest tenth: 61.9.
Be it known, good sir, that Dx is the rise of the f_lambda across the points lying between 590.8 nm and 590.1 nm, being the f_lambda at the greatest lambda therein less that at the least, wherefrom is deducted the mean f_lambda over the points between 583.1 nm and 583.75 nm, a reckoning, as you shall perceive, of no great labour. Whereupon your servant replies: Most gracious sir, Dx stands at -21.2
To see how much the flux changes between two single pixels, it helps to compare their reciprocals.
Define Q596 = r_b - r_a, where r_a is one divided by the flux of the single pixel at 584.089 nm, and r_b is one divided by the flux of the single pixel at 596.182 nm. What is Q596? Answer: 0.0028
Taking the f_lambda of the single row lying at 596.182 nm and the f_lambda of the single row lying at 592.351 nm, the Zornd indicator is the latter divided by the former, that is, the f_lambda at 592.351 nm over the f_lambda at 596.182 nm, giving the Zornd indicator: 1.00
